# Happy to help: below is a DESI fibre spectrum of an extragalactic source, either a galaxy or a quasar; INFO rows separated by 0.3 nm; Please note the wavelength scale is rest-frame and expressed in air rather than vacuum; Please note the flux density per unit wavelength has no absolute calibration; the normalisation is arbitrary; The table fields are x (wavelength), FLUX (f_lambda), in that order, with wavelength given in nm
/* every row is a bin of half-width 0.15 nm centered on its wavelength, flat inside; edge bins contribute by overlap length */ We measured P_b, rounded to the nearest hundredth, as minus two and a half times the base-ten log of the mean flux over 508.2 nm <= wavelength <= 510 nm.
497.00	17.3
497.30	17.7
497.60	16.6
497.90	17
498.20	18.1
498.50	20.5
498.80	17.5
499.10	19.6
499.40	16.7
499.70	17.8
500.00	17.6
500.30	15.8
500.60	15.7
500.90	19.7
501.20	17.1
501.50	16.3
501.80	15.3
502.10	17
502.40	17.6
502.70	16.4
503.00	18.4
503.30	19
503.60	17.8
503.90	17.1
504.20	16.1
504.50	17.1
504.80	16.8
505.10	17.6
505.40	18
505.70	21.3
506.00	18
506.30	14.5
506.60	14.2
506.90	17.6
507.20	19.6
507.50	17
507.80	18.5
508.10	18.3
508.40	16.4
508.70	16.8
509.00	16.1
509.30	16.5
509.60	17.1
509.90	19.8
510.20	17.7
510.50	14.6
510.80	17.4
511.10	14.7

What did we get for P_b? -3.08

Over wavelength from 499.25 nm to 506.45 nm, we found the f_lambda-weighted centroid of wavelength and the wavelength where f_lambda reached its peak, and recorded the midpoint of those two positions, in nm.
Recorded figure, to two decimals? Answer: 504.29 nm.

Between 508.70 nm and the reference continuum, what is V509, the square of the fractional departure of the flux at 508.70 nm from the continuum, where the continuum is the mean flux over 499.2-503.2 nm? 0.000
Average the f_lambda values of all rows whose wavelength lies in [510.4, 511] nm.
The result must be 16.0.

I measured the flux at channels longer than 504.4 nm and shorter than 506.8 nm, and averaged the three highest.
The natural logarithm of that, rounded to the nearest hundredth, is 2.95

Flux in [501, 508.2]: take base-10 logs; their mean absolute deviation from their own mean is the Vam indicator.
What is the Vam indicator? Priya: 0.0281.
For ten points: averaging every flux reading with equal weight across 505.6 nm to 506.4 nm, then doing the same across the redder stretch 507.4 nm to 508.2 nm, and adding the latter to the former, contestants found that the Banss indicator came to 35.9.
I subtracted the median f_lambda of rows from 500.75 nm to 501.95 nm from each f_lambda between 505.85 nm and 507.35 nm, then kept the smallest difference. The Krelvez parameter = -2.5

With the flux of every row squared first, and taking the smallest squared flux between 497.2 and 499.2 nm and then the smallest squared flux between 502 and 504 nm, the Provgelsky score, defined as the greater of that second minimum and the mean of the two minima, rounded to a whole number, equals 272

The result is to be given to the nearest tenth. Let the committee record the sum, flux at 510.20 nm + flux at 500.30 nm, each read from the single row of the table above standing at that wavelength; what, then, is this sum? 33.5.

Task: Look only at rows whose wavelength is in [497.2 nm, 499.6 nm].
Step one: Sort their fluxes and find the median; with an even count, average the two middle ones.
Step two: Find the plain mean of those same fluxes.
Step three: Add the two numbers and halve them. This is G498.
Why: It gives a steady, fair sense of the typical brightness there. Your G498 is 17.8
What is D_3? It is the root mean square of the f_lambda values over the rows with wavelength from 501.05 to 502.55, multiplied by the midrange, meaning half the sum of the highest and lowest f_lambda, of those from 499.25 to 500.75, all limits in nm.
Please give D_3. 279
